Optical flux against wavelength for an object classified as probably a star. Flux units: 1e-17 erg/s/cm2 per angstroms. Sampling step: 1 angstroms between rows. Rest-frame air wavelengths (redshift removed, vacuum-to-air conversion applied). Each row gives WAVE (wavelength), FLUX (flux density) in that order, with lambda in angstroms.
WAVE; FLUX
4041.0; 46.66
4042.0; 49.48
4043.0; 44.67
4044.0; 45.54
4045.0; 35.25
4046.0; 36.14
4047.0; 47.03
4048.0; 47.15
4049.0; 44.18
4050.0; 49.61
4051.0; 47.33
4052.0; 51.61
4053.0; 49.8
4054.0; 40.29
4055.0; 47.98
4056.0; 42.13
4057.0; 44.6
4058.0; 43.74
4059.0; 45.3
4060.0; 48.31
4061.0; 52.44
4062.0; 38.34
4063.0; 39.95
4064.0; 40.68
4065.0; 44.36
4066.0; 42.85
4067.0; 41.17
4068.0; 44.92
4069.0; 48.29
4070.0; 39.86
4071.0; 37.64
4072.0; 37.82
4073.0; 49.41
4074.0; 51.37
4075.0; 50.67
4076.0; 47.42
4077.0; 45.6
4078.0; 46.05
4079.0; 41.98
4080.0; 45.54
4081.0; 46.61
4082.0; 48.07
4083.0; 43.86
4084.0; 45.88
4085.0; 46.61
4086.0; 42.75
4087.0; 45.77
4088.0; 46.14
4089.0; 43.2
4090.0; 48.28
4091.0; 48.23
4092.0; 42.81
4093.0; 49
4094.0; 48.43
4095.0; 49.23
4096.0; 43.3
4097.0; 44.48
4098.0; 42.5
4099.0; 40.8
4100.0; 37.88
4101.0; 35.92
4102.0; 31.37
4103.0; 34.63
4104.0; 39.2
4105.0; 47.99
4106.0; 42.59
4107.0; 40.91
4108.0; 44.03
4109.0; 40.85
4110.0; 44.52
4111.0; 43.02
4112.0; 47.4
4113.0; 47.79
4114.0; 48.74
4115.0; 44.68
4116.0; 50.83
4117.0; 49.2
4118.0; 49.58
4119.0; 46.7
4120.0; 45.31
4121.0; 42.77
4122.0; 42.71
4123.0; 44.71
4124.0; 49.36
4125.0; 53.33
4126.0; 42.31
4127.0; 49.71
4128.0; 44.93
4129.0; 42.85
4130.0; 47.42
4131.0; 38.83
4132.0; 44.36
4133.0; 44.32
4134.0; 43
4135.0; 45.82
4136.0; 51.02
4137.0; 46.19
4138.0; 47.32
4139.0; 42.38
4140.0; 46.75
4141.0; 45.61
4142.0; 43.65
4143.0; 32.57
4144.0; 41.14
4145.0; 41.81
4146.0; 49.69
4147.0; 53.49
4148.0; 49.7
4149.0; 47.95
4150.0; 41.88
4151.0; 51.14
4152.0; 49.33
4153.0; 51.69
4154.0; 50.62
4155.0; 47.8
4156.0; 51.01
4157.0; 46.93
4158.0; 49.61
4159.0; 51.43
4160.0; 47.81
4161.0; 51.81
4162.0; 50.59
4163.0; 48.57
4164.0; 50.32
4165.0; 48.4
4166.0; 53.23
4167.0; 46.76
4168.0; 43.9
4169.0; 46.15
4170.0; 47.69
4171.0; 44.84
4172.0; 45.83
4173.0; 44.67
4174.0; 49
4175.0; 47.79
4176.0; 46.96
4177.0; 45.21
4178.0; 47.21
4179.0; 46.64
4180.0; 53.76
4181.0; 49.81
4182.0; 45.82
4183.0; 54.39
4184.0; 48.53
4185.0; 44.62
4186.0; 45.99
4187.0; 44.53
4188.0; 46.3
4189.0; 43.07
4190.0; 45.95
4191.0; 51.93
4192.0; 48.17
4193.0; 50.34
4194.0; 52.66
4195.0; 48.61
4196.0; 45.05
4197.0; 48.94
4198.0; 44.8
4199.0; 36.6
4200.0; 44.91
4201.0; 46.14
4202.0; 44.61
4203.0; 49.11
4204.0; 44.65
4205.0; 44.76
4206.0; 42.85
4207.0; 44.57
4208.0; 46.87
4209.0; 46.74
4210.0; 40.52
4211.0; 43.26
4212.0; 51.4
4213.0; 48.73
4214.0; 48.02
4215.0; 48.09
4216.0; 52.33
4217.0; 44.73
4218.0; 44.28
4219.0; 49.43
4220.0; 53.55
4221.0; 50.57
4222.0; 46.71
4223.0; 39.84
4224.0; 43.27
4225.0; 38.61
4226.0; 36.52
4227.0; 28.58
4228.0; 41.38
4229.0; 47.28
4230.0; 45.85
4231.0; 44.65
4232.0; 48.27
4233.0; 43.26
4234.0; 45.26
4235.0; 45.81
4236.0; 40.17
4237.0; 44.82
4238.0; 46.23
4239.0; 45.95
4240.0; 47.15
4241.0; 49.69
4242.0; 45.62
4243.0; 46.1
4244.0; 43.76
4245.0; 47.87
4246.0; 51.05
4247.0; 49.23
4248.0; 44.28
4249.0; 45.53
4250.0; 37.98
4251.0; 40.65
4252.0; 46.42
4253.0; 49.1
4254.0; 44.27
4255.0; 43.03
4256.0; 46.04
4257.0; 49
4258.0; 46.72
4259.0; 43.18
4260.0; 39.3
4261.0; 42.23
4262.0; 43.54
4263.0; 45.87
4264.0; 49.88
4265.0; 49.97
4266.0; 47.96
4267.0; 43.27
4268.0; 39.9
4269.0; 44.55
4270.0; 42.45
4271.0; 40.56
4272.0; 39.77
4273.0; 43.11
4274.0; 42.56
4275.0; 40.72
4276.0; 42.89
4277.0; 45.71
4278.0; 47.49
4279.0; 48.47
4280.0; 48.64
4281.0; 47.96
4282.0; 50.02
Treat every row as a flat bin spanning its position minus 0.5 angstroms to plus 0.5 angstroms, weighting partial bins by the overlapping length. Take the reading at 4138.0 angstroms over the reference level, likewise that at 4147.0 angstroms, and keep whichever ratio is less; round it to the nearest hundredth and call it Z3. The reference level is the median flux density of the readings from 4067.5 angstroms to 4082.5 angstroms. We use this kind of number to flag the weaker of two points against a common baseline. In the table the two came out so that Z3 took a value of 1.03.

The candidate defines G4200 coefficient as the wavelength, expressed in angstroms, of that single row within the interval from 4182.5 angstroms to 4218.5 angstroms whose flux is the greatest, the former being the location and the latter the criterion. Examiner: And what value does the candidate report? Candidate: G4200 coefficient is 4183.0 angstroms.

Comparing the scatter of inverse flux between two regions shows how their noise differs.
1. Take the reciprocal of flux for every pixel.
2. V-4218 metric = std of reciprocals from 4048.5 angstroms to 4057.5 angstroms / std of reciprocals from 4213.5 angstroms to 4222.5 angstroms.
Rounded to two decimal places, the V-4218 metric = 1.36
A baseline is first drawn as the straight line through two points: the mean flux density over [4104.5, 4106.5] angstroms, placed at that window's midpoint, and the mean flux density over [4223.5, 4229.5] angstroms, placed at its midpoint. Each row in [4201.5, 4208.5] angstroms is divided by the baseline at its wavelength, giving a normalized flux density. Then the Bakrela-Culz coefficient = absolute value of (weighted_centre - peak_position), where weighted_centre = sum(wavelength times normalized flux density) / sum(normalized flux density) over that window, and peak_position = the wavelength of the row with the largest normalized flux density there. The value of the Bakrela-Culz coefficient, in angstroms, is 2.0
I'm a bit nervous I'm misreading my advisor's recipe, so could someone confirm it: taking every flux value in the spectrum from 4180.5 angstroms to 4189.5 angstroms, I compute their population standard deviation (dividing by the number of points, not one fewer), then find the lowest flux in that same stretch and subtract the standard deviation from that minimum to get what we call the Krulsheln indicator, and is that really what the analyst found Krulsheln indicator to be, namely 39.8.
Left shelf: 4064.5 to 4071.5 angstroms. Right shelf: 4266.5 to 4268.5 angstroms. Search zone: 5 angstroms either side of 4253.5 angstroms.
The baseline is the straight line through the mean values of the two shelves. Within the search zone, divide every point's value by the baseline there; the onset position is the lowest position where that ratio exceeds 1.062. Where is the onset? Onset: 4249.0 angstroms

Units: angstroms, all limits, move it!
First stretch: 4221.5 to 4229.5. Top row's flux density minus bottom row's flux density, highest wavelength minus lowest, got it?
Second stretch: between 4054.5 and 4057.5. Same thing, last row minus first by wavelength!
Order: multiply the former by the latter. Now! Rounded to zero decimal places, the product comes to -2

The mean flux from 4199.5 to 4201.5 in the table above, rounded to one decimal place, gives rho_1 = 45.5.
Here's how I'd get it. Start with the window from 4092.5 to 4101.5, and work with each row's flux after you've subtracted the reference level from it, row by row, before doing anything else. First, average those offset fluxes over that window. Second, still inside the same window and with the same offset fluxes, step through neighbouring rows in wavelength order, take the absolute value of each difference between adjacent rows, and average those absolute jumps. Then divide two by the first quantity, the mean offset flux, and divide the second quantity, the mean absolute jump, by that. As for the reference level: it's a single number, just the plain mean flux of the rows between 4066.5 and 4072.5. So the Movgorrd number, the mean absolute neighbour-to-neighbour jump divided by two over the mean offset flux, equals 2.0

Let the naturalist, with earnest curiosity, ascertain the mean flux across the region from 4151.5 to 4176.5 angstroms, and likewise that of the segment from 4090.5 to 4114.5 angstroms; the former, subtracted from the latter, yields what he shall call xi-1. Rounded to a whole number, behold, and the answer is -5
